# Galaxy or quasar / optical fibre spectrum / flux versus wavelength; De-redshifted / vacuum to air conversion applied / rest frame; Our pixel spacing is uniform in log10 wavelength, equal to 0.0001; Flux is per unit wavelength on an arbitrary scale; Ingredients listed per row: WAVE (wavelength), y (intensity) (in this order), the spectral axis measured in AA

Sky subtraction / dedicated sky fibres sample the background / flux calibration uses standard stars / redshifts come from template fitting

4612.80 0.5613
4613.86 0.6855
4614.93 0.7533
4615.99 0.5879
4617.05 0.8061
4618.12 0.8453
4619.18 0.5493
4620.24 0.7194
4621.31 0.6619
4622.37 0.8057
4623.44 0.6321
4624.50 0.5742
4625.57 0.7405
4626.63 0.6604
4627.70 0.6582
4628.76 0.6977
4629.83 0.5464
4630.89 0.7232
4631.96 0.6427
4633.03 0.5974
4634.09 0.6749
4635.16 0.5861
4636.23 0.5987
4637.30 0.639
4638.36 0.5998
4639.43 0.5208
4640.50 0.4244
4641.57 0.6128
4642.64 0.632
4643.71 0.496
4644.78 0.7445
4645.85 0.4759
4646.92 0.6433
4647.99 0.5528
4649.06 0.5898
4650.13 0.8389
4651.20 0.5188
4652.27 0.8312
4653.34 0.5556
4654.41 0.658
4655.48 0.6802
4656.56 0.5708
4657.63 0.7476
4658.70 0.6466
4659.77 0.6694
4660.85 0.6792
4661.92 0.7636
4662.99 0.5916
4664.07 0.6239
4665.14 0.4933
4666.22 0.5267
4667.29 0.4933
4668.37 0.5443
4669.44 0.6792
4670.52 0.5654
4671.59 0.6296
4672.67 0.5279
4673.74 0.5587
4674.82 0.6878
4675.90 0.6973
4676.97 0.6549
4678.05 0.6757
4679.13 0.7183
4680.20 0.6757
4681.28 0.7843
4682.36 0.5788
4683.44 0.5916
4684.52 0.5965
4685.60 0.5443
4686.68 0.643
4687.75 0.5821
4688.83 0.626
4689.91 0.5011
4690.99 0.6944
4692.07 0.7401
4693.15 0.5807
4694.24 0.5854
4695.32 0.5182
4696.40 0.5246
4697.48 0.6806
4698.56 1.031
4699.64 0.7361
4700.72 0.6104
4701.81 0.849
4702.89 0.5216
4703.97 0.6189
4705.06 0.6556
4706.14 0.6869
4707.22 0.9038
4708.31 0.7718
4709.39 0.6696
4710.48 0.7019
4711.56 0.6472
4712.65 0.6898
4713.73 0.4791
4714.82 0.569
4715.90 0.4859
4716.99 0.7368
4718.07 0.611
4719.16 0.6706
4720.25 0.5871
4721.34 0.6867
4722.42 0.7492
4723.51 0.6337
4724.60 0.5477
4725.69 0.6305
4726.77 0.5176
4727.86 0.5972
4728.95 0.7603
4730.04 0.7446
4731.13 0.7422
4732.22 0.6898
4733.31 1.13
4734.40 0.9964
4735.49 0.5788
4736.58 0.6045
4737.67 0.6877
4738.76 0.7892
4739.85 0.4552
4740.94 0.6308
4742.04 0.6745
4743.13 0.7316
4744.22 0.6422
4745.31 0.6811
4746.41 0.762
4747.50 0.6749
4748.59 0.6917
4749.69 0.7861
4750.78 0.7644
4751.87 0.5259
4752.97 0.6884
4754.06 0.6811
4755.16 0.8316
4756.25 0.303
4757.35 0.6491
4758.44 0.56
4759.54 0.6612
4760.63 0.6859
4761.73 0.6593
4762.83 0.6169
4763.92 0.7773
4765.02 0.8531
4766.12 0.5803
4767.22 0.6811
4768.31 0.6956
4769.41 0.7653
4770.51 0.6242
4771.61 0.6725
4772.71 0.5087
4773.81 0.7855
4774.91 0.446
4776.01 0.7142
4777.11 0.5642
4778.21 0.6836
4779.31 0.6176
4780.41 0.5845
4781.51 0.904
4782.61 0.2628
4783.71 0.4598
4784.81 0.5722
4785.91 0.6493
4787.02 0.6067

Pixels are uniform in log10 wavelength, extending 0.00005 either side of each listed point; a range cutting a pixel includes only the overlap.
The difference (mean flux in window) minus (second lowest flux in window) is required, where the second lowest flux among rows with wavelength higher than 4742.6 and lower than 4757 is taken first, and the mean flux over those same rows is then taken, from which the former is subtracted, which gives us 0.15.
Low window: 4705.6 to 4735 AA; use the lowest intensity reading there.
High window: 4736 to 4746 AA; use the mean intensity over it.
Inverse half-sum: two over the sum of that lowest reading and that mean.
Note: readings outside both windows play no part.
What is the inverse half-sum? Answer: 1.76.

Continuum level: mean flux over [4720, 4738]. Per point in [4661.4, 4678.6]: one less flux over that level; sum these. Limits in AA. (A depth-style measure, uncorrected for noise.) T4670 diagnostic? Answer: 2.1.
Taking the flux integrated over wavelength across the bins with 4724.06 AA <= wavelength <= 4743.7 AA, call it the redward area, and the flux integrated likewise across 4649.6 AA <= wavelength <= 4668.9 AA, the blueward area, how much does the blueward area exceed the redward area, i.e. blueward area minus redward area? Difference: -1.4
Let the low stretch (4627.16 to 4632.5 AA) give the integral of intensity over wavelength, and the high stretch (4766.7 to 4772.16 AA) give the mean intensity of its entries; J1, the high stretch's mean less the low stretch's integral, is -2.80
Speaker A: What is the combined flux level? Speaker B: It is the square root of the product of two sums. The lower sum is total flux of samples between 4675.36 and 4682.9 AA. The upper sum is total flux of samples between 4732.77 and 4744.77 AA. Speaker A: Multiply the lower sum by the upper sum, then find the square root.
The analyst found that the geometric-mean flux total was 6.2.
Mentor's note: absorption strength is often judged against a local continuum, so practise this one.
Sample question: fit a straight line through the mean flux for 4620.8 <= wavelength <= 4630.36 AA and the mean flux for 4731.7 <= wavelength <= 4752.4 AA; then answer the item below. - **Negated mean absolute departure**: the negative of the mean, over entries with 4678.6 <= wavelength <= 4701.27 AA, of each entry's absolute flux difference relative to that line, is -0.10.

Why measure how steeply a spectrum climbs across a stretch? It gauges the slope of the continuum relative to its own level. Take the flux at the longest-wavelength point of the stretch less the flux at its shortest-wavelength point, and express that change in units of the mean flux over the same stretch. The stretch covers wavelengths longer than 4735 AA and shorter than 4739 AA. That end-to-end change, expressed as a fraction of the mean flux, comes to 0.32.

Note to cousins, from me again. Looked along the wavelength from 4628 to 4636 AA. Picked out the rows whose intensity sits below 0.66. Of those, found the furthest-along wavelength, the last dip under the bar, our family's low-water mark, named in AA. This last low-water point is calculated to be 4635.16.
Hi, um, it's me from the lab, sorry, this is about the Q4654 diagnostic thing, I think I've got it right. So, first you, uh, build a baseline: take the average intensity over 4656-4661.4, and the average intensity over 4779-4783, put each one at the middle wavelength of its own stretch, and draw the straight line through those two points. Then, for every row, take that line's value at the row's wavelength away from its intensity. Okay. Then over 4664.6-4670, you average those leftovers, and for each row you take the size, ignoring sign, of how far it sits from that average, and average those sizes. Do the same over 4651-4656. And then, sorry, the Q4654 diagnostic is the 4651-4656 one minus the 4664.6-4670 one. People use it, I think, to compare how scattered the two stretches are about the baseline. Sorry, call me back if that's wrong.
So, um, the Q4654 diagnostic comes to 0.037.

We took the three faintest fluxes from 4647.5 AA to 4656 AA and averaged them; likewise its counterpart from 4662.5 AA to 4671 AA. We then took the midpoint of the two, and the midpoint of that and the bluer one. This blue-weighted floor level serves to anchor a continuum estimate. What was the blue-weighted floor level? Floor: 0.533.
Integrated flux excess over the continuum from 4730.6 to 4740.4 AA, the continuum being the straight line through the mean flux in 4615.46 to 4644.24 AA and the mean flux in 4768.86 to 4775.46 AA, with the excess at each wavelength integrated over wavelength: 1.0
